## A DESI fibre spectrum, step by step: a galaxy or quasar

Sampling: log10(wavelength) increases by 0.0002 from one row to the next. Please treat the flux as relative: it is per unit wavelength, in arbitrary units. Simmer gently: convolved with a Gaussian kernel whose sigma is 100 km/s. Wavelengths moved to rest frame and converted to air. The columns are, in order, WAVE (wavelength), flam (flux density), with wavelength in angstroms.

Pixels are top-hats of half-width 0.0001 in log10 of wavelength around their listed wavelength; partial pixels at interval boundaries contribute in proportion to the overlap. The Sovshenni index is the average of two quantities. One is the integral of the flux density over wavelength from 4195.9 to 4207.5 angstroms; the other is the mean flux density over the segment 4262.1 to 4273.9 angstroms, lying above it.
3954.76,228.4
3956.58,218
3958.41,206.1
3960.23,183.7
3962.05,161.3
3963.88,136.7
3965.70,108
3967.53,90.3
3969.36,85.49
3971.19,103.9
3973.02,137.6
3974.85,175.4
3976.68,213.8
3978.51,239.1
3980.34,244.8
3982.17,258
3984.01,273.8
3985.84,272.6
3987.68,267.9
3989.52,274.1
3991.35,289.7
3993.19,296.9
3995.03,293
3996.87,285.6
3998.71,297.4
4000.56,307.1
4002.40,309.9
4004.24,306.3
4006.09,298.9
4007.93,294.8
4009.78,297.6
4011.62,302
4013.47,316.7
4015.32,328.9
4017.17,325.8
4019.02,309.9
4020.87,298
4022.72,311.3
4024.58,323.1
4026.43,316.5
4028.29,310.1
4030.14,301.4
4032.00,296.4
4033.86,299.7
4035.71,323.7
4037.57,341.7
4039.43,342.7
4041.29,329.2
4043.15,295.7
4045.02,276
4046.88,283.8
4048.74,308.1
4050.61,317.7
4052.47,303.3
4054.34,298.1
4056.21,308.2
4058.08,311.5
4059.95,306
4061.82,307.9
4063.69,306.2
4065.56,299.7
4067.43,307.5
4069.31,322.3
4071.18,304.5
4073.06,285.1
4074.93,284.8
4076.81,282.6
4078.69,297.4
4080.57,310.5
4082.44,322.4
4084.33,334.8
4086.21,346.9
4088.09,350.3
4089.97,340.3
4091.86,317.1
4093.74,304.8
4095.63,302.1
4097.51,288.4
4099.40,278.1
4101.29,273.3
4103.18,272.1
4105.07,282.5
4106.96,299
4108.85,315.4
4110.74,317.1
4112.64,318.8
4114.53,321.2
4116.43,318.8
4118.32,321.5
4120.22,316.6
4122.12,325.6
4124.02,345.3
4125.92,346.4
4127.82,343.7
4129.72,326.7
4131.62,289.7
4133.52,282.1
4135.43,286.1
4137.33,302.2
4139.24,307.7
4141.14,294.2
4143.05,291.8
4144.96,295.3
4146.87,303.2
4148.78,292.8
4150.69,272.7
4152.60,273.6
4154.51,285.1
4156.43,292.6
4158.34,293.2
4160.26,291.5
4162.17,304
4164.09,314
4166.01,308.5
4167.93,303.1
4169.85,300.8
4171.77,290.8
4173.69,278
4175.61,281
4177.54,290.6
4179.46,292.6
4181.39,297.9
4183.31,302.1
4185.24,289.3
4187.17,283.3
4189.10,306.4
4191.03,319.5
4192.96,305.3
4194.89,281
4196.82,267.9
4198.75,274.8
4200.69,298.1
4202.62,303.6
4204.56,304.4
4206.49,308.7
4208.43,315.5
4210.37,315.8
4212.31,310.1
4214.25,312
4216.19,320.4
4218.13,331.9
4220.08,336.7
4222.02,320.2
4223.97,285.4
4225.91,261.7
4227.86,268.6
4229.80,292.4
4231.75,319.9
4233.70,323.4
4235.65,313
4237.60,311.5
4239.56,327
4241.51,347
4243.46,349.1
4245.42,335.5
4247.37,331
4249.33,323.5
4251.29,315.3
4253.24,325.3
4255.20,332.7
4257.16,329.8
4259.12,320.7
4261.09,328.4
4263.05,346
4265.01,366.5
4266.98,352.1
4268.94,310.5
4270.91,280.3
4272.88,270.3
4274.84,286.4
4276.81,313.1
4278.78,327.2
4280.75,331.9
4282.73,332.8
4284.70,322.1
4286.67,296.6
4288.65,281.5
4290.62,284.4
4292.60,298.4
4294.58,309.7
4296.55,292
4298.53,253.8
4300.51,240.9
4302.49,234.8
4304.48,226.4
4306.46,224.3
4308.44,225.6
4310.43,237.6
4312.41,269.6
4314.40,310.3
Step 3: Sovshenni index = 1861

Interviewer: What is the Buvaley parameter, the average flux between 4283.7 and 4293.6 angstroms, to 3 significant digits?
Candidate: 297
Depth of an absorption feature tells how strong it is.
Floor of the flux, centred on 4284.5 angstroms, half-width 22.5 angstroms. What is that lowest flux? 224.3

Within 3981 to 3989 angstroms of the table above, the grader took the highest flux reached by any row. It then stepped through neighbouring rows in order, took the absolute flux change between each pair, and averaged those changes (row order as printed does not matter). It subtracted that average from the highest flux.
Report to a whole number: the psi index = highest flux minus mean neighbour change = 267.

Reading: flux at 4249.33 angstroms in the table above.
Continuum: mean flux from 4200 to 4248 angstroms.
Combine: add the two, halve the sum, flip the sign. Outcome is -319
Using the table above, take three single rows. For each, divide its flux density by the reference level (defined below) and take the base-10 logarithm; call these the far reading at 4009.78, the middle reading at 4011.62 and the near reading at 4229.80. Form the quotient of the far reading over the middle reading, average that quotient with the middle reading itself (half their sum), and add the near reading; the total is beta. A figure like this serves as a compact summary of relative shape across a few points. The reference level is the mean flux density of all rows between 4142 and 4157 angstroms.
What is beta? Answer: 0.4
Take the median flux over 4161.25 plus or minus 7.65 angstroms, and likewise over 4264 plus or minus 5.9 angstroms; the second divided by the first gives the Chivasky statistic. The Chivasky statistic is 1.13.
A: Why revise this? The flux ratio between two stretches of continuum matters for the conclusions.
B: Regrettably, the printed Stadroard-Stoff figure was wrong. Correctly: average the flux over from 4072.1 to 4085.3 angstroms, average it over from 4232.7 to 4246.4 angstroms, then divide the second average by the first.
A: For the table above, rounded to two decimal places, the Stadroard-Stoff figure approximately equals 1.09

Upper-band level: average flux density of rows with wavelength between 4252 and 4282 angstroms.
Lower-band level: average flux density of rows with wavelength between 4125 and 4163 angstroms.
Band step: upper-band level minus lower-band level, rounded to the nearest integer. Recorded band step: 23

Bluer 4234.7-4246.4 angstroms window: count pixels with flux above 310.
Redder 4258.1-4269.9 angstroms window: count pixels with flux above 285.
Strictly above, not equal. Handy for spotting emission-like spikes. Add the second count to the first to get 12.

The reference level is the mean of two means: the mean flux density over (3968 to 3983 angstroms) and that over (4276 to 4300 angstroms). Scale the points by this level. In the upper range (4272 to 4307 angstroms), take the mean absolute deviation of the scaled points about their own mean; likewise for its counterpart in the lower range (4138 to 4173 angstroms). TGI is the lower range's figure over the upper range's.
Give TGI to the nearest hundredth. 0.28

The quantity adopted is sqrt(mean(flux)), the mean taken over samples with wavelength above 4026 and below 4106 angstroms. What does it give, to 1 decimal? 17.5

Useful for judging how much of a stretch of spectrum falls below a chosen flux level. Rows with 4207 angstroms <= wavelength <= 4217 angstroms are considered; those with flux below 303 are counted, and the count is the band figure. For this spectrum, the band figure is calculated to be 0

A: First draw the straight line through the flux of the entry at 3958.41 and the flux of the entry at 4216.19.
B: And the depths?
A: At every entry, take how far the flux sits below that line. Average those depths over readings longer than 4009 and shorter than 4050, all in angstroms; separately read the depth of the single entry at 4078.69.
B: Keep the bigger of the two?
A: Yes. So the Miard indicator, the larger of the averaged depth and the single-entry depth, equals -38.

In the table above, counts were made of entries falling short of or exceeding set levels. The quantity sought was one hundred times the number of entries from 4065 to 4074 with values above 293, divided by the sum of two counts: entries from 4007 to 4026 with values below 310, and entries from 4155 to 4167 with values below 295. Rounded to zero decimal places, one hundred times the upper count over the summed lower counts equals 50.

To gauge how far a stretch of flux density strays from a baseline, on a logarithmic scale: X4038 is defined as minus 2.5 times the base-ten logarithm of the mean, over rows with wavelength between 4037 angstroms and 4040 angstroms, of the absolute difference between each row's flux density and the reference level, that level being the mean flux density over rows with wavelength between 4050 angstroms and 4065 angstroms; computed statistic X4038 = -3.9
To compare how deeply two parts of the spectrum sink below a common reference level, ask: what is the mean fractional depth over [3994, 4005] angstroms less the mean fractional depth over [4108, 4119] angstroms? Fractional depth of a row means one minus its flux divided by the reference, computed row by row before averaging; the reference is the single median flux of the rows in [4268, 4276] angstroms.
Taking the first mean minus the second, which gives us 0.067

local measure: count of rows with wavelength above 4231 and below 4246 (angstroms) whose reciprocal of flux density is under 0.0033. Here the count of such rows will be 8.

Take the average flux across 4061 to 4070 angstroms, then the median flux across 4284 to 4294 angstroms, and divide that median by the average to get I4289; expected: 0.96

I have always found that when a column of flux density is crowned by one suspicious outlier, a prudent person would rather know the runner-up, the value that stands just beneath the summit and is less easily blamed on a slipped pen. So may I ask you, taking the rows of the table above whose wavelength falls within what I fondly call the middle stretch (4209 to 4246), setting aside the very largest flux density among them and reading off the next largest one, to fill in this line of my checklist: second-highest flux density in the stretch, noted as 347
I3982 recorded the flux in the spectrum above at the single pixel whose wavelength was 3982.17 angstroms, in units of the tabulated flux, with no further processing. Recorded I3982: 258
